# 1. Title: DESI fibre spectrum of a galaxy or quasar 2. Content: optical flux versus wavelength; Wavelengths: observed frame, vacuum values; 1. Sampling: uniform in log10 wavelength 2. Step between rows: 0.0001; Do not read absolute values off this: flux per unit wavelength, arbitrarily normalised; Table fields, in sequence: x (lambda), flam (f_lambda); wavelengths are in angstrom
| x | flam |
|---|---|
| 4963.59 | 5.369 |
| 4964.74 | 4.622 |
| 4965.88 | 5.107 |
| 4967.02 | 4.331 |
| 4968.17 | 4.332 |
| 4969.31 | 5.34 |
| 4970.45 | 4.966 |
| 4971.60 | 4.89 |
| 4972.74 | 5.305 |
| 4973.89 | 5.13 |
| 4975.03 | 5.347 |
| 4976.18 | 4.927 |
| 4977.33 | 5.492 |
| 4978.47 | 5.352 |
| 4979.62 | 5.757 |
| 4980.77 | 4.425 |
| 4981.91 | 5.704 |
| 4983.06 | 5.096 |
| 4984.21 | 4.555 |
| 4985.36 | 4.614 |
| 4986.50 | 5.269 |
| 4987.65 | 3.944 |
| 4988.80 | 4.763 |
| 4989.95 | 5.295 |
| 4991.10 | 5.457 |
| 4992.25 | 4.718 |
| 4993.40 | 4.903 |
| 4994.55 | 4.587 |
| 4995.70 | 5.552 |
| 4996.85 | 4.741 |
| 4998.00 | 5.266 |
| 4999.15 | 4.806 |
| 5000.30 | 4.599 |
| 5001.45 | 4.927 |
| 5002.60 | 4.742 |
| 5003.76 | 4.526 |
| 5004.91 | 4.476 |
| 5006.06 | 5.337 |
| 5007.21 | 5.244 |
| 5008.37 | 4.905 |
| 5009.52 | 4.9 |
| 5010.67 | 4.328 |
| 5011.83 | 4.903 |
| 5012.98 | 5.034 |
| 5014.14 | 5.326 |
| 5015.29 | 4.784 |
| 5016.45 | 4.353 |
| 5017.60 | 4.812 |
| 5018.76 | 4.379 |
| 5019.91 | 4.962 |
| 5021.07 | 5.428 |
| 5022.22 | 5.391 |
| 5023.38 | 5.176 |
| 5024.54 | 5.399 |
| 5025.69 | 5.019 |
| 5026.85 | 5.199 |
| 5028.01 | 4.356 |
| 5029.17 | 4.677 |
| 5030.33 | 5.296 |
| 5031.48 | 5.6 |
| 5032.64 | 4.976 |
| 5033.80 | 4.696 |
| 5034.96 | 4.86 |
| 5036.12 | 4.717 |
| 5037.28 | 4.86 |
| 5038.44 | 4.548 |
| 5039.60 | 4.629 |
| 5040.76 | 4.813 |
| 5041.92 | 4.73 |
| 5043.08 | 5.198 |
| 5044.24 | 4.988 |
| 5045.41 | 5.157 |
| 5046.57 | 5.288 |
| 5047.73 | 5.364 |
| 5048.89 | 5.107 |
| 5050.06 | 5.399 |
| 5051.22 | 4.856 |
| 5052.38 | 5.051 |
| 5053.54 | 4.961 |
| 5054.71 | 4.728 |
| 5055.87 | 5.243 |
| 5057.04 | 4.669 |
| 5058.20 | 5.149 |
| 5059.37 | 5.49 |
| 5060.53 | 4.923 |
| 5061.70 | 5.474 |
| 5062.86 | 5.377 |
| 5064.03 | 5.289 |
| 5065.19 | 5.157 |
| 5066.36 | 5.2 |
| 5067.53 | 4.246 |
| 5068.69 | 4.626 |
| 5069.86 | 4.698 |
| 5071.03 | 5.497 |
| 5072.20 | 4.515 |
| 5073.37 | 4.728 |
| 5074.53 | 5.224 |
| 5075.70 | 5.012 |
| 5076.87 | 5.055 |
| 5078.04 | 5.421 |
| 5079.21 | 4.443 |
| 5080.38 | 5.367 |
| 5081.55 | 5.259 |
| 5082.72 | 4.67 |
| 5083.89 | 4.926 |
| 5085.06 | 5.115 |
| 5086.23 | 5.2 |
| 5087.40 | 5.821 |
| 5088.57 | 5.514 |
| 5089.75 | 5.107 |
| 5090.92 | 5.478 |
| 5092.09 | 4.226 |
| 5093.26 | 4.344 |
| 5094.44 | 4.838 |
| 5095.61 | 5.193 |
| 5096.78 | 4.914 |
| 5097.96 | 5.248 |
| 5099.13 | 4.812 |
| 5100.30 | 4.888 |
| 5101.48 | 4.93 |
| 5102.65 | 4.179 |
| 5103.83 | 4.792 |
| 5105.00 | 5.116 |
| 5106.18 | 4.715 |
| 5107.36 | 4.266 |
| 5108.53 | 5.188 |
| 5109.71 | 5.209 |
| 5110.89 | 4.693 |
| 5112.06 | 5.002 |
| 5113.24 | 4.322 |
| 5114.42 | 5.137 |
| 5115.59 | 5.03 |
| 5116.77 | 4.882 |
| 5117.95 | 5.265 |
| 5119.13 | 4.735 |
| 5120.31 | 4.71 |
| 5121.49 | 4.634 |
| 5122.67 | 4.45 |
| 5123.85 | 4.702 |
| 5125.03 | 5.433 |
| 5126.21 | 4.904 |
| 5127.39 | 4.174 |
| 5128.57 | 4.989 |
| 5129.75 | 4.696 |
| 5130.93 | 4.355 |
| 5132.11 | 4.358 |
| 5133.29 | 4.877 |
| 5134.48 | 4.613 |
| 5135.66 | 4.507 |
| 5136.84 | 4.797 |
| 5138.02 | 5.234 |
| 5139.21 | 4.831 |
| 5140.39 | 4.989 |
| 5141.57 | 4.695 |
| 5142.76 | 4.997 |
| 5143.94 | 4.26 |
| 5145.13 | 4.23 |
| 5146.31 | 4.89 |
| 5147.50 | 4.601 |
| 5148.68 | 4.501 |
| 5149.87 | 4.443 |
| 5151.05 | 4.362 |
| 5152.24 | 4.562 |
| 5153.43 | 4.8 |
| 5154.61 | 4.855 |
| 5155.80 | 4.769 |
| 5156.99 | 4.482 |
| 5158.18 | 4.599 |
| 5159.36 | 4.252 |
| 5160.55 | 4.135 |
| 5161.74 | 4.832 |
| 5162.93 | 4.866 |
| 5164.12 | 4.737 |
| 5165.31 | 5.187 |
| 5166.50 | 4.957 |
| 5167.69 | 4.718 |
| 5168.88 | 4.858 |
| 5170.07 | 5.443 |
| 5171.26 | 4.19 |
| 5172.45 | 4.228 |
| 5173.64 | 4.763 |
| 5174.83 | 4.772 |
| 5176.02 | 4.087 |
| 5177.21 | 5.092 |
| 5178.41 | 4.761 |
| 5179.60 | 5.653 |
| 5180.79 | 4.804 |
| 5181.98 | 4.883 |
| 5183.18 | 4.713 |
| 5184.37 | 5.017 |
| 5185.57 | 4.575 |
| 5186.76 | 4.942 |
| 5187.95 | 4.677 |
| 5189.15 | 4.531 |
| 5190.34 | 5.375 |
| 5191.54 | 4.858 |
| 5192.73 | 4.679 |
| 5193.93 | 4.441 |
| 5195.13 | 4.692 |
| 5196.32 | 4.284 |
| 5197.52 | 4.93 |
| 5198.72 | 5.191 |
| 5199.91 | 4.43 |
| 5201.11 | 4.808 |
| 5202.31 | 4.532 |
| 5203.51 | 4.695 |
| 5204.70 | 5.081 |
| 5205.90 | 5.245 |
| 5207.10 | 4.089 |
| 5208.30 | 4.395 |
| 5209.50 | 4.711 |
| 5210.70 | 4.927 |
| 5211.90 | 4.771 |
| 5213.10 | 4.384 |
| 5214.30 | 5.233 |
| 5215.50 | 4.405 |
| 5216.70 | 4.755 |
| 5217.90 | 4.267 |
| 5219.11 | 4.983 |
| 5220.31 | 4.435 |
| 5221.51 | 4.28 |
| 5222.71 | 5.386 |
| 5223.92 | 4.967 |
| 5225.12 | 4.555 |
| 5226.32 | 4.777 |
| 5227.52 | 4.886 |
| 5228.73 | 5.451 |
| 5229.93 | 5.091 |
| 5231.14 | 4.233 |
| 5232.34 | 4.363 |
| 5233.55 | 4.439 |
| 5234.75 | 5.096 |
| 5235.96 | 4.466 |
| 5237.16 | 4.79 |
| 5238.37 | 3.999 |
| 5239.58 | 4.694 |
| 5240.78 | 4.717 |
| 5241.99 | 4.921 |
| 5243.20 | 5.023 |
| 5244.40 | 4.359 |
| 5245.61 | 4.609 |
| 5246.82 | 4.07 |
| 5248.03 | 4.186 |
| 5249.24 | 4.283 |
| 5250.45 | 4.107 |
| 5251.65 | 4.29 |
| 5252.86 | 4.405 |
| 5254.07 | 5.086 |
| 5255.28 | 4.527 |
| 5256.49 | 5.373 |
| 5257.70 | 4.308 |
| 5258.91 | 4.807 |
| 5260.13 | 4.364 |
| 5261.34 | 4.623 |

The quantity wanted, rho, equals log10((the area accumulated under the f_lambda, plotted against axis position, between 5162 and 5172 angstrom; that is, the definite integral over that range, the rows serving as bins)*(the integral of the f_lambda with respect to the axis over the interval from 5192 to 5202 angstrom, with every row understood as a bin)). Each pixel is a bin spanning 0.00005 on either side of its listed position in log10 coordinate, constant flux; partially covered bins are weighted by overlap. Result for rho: 3.36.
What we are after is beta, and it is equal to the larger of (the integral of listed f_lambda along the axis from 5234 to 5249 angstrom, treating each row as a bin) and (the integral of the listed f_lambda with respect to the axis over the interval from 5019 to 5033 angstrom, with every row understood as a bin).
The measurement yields 71.5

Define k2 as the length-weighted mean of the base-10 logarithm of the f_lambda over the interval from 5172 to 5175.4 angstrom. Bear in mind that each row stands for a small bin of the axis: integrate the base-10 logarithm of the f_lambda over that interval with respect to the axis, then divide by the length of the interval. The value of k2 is 0.663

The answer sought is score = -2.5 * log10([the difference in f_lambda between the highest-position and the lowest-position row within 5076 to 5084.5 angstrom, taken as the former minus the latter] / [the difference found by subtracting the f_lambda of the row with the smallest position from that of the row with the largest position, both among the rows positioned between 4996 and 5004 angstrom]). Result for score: 0.55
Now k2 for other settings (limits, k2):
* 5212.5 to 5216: 0.669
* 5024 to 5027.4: 0.717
